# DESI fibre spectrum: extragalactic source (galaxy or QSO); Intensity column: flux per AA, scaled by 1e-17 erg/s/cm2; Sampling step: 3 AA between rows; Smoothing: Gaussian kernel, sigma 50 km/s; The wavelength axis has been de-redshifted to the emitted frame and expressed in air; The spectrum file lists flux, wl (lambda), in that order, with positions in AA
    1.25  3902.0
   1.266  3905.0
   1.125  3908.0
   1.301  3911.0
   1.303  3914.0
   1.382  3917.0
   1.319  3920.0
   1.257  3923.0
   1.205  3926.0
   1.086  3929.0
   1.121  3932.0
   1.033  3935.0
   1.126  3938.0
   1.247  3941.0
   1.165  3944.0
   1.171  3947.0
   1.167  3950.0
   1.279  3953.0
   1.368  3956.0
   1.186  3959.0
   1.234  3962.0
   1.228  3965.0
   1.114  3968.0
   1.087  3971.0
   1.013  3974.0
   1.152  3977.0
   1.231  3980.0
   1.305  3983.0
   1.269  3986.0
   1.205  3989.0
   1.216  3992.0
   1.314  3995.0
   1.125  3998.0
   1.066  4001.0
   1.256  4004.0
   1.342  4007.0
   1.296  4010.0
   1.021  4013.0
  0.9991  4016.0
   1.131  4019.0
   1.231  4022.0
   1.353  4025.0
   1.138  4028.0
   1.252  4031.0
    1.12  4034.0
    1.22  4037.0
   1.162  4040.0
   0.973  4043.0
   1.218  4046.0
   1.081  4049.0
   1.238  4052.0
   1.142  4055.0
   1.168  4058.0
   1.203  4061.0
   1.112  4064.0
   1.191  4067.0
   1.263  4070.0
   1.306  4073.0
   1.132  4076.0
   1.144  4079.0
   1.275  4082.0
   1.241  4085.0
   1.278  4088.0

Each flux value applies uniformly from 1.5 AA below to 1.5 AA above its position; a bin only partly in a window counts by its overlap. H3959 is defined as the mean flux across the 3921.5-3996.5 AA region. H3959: 1.19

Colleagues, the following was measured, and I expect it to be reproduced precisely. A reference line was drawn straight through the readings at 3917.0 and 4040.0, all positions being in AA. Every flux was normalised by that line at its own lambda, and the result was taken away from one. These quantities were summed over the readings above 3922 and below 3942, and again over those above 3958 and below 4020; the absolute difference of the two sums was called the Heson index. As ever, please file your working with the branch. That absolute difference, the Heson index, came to 0.17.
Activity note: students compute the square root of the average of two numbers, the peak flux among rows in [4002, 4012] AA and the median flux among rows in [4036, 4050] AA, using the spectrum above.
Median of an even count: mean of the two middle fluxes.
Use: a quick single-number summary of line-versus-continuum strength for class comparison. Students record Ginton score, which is 1.12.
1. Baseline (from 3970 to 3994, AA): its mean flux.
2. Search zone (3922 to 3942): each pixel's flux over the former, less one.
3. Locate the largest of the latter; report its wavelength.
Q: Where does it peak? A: 3923.0 AA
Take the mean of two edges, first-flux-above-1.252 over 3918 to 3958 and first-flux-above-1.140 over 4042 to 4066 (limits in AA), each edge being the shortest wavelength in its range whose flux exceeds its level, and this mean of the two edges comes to 3983.0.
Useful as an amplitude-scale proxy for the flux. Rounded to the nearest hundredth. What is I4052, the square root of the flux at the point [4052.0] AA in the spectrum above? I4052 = 1.11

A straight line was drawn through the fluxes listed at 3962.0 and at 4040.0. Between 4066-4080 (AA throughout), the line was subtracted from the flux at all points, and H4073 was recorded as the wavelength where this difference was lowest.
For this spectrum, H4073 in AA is 4076.0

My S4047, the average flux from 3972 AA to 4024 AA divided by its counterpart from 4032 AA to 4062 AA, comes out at 1.03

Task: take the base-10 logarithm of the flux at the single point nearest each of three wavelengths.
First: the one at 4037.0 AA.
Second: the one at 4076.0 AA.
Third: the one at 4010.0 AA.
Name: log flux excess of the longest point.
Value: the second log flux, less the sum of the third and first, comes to -0.15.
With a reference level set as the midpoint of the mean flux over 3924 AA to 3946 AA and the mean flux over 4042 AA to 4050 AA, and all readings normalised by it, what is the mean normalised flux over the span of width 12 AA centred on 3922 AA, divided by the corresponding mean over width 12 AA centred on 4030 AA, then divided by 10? 0.106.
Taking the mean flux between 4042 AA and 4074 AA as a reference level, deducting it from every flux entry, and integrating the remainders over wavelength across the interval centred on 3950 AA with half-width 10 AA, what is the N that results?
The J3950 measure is 1.1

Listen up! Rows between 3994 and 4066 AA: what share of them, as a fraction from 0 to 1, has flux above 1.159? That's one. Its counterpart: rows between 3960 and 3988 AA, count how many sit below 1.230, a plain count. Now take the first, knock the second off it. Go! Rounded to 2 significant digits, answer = -4.5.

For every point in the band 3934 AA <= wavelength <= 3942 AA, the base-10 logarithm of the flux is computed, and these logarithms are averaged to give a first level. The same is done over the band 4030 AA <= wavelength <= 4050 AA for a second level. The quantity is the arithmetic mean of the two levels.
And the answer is 0.056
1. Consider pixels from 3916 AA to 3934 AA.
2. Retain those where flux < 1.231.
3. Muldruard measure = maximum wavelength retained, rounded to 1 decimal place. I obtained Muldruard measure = 3932.0 AA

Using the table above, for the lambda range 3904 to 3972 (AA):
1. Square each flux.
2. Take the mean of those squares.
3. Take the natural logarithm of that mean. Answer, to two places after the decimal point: 0.38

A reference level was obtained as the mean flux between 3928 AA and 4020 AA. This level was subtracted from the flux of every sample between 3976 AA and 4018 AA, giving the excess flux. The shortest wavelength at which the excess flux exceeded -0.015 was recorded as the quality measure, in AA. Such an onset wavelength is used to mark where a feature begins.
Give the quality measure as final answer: 3980.0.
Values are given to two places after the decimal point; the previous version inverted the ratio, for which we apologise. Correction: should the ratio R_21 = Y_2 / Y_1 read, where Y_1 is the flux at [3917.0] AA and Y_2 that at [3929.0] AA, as 0.79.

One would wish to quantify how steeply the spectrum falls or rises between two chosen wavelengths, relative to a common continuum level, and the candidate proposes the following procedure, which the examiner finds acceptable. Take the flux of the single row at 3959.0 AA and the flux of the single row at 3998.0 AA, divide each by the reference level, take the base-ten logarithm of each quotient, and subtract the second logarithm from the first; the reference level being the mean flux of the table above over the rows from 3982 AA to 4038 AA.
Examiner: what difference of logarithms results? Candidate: 0.023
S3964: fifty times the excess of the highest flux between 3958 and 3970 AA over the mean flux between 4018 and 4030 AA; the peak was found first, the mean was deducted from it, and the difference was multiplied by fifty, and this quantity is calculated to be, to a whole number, 1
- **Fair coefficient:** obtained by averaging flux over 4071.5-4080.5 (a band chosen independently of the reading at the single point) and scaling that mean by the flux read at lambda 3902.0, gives 1.49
